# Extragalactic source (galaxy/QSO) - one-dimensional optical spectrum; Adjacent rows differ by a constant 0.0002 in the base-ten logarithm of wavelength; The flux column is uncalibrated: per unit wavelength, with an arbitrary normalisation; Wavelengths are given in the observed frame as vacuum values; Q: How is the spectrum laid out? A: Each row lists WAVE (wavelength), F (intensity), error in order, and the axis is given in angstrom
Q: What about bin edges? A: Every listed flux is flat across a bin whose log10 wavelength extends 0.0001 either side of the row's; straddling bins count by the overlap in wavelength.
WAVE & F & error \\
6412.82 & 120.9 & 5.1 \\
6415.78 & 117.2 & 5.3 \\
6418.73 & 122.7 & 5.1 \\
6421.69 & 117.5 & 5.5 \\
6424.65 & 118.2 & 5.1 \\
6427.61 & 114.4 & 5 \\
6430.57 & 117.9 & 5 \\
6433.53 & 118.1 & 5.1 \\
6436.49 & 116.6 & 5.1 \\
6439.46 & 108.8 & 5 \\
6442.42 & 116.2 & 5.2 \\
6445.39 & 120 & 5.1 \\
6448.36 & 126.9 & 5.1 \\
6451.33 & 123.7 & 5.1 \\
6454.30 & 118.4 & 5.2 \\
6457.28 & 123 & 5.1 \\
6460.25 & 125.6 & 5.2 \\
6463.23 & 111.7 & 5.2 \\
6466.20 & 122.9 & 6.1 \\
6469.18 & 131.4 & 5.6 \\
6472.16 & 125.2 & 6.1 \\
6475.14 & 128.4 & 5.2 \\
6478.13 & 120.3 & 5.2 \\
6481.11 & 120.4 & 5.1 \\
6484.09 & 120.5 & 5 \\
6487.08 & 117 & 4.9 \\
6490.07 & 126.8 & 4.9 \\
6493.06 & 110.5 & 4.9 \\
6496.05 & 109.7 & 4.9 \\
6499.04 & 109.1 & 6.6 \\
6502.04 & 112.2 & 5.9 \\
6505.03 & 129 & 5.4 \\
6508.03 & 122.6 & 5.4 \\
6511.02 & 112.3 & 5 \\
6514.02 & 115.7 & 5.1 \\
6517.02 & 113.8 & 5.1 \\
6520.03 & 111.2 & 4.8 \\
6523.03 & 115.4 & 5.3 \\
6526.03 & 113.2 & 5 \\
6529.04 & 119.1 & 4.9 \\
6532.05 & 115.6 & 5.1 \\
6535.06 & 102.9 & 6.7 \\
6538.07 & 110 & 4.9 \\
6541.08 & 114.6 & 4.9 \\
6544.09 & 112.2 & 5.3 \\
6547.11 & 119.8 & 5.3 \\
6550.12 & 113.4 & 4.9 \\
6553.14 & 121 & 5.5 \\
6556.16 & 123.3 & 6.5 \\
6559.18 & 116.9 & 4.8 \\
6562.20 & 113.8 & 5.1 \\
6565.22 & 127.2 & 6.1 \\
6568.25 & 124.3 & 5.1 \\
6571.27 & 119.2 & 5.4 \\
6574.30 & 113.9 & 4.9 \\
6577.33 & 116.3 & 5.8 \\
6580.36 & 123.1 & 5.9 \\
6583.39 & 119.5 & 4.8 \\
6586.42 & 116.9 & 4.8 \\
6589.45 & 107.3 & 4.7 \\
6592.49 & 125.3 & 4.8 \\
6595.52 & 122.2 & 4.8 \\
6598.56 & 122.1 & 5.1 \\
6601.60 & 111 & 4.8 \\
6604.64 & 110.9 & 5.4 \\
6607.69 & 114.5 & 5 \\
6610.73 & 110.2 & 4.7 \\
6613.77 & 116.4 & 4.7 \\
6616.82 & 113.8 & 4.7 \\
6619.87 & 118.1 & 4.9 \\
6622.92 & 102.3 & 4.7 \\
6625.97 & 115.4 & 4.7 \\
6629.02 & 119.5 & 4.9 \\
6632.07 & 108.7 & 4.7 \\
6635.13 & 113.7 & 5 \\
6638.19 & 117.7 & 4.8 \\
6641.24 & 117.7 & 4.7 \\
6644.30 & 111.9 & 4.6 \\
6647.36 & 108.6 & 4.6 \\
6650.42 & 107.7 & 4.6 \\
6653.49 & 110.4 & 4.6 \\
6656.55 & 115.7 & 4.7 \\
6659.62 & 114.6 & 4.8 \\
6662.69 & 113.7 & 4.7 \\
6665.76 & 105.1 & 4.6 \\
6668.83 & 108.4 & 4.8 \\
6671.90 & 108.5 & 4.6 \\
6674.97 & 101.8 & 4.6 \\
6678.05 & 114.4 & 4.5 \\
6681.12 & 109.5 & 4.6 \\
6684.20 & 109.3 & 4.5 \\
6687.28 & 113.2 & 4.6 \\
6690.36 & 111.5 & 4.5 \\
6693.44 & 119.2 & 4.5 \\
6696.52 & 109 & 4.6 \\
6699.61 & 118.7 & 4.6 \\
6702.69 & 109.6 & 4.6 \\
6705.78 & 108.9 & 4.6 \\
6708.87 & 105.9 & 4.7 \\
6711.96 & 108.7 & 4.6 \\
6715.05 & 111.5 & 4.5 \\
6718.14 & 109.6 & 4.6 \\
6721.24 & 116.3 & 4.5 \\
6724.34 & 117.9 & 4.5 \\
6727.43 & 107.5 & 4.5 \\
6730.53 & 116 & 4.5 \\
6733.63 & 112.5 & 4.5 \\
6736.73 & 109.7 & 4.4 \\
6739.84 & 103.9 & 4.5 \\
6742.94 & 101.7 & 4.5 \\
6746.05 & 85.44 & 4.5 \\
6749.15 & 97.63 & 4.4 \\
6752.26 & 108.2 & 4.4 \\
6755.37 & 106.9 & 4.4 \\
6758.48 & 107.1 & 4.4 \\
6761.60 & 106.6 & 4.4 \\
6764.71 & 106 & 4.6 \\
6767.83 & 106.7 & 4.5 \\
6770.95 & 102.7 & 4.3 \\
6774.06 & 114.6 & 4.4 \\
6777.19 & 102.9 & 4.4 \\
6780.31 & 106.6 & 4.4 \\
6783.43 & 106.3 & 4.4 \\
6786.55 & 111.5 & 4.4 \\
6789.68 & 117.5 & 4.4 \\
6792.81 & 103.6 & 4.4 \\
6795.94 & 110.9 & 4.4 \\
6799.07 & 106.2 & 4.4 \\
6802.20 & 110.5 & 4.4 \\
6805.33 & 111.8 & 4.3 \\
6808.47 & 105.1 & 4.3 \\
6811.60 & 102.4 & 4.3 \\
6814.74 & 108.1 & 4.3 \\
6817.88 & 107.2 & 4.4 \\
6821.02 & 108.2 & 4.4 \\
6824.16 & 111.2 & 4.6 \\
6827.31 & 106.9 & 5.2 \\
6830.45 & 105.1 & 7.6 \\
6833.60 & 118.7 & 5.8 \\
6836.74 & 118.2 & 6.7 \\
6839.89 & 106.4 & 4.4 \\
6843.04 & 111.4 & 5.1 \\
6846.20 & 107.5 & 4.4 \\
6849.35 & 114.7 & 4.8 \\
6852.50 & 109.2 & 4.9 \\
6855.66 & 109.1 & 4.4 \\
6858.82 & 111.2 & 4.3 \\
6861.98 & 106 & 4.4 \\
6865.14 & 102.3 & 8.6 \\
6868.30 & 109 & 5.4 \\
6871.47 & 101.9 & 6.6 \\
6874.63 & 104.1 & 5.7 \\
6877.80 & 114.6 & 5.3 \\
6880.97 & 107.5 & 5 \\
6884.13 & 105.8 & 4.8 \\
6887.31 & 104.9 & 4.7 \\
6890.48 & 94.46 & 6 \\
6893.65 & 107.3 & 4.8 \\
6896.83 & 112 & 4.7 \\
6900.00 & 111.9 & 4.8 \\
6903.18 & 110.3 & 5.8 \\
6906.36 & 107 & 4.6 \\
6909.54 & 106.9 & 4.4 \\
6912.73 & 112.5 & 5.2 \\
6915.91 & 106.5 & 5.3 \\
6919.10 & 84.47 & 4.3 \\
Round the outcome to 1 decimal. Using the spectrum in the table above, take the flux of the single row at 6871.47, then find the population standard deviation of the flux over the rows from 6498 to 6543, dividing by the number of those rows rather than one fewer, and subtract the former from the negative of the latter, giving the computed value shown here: -107.7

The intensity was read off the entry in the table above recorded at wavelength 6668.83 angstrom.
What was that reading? 108.4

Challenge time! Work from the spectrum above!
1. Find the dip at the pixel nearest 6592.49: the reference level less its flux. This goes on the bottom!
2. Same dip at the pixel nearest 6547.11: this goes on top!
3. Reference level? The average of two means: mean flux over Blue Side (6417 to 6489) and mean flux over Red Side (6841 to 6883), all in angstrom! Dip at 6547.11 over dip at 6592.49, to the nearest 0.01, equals 0.50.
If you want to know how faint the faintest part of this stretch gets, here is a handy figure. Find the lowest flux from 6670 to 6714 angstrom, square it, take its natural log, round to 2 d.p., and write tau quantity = 9.25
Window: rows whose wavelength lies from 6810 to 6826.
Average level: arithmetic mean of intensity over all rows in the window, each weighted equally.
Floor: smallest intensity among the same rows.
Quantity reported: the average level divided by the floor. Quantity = 1.049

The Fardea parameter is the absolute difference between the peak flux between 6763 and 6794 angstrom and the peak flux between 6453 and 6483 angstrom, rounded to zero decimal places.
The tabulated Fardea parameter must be 14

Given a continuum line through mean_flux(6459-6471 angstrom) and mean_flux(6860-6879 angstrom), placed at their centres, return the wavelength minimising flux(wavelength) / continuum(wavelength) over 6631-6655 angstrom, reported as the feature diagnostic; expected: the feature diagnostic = 6650.42 angstrom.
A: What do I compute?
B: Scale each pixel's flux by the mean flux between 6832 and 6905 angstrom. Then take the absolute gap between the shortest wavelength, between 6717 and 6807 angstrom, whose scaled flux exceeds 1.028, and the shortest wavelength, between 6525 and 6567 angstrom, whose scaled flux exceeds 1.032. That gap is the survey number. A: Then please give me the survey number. 195.2 angstrom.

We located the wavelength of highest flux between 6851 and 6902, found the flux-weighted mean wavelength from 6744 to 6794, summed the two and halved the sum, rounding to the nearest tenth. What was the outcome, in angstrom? 6823.9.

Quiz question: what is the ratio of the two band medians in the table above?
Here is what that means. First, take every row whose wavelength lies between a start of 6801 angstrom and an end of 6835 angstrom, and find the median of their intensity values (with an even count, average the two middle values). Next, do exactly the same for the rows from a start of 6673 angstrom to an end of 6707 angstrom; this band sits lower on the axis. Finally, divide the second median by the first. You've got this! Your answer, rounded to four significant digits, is 1.014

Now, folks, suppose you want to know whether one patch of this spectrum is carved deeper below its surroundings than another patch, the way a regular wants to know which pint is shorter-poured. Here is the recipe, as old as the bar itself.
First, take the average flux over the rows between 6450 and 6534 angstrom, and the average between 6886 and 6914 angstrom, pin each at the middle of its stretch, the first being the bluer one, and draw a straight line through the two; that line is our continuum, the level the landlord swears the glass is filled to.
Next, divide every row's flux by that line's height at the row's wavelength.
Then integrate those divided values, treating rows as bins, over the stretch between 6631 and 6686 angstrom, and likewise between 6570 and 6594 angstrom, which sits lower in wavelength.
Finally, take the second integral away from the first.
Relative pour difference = 29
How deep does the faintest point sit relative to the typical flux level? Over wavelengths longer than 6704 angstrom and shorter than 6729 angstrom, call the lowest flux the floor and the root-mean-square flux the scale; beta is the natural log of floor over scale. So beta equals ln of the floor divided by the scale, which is -0.046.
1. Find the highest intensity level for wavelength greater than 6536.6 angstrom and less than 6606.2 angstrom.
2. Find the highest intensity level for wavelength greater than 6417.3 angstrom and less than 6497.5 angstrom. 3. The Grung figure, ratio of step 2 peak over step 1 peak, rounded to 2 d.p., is 1.03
